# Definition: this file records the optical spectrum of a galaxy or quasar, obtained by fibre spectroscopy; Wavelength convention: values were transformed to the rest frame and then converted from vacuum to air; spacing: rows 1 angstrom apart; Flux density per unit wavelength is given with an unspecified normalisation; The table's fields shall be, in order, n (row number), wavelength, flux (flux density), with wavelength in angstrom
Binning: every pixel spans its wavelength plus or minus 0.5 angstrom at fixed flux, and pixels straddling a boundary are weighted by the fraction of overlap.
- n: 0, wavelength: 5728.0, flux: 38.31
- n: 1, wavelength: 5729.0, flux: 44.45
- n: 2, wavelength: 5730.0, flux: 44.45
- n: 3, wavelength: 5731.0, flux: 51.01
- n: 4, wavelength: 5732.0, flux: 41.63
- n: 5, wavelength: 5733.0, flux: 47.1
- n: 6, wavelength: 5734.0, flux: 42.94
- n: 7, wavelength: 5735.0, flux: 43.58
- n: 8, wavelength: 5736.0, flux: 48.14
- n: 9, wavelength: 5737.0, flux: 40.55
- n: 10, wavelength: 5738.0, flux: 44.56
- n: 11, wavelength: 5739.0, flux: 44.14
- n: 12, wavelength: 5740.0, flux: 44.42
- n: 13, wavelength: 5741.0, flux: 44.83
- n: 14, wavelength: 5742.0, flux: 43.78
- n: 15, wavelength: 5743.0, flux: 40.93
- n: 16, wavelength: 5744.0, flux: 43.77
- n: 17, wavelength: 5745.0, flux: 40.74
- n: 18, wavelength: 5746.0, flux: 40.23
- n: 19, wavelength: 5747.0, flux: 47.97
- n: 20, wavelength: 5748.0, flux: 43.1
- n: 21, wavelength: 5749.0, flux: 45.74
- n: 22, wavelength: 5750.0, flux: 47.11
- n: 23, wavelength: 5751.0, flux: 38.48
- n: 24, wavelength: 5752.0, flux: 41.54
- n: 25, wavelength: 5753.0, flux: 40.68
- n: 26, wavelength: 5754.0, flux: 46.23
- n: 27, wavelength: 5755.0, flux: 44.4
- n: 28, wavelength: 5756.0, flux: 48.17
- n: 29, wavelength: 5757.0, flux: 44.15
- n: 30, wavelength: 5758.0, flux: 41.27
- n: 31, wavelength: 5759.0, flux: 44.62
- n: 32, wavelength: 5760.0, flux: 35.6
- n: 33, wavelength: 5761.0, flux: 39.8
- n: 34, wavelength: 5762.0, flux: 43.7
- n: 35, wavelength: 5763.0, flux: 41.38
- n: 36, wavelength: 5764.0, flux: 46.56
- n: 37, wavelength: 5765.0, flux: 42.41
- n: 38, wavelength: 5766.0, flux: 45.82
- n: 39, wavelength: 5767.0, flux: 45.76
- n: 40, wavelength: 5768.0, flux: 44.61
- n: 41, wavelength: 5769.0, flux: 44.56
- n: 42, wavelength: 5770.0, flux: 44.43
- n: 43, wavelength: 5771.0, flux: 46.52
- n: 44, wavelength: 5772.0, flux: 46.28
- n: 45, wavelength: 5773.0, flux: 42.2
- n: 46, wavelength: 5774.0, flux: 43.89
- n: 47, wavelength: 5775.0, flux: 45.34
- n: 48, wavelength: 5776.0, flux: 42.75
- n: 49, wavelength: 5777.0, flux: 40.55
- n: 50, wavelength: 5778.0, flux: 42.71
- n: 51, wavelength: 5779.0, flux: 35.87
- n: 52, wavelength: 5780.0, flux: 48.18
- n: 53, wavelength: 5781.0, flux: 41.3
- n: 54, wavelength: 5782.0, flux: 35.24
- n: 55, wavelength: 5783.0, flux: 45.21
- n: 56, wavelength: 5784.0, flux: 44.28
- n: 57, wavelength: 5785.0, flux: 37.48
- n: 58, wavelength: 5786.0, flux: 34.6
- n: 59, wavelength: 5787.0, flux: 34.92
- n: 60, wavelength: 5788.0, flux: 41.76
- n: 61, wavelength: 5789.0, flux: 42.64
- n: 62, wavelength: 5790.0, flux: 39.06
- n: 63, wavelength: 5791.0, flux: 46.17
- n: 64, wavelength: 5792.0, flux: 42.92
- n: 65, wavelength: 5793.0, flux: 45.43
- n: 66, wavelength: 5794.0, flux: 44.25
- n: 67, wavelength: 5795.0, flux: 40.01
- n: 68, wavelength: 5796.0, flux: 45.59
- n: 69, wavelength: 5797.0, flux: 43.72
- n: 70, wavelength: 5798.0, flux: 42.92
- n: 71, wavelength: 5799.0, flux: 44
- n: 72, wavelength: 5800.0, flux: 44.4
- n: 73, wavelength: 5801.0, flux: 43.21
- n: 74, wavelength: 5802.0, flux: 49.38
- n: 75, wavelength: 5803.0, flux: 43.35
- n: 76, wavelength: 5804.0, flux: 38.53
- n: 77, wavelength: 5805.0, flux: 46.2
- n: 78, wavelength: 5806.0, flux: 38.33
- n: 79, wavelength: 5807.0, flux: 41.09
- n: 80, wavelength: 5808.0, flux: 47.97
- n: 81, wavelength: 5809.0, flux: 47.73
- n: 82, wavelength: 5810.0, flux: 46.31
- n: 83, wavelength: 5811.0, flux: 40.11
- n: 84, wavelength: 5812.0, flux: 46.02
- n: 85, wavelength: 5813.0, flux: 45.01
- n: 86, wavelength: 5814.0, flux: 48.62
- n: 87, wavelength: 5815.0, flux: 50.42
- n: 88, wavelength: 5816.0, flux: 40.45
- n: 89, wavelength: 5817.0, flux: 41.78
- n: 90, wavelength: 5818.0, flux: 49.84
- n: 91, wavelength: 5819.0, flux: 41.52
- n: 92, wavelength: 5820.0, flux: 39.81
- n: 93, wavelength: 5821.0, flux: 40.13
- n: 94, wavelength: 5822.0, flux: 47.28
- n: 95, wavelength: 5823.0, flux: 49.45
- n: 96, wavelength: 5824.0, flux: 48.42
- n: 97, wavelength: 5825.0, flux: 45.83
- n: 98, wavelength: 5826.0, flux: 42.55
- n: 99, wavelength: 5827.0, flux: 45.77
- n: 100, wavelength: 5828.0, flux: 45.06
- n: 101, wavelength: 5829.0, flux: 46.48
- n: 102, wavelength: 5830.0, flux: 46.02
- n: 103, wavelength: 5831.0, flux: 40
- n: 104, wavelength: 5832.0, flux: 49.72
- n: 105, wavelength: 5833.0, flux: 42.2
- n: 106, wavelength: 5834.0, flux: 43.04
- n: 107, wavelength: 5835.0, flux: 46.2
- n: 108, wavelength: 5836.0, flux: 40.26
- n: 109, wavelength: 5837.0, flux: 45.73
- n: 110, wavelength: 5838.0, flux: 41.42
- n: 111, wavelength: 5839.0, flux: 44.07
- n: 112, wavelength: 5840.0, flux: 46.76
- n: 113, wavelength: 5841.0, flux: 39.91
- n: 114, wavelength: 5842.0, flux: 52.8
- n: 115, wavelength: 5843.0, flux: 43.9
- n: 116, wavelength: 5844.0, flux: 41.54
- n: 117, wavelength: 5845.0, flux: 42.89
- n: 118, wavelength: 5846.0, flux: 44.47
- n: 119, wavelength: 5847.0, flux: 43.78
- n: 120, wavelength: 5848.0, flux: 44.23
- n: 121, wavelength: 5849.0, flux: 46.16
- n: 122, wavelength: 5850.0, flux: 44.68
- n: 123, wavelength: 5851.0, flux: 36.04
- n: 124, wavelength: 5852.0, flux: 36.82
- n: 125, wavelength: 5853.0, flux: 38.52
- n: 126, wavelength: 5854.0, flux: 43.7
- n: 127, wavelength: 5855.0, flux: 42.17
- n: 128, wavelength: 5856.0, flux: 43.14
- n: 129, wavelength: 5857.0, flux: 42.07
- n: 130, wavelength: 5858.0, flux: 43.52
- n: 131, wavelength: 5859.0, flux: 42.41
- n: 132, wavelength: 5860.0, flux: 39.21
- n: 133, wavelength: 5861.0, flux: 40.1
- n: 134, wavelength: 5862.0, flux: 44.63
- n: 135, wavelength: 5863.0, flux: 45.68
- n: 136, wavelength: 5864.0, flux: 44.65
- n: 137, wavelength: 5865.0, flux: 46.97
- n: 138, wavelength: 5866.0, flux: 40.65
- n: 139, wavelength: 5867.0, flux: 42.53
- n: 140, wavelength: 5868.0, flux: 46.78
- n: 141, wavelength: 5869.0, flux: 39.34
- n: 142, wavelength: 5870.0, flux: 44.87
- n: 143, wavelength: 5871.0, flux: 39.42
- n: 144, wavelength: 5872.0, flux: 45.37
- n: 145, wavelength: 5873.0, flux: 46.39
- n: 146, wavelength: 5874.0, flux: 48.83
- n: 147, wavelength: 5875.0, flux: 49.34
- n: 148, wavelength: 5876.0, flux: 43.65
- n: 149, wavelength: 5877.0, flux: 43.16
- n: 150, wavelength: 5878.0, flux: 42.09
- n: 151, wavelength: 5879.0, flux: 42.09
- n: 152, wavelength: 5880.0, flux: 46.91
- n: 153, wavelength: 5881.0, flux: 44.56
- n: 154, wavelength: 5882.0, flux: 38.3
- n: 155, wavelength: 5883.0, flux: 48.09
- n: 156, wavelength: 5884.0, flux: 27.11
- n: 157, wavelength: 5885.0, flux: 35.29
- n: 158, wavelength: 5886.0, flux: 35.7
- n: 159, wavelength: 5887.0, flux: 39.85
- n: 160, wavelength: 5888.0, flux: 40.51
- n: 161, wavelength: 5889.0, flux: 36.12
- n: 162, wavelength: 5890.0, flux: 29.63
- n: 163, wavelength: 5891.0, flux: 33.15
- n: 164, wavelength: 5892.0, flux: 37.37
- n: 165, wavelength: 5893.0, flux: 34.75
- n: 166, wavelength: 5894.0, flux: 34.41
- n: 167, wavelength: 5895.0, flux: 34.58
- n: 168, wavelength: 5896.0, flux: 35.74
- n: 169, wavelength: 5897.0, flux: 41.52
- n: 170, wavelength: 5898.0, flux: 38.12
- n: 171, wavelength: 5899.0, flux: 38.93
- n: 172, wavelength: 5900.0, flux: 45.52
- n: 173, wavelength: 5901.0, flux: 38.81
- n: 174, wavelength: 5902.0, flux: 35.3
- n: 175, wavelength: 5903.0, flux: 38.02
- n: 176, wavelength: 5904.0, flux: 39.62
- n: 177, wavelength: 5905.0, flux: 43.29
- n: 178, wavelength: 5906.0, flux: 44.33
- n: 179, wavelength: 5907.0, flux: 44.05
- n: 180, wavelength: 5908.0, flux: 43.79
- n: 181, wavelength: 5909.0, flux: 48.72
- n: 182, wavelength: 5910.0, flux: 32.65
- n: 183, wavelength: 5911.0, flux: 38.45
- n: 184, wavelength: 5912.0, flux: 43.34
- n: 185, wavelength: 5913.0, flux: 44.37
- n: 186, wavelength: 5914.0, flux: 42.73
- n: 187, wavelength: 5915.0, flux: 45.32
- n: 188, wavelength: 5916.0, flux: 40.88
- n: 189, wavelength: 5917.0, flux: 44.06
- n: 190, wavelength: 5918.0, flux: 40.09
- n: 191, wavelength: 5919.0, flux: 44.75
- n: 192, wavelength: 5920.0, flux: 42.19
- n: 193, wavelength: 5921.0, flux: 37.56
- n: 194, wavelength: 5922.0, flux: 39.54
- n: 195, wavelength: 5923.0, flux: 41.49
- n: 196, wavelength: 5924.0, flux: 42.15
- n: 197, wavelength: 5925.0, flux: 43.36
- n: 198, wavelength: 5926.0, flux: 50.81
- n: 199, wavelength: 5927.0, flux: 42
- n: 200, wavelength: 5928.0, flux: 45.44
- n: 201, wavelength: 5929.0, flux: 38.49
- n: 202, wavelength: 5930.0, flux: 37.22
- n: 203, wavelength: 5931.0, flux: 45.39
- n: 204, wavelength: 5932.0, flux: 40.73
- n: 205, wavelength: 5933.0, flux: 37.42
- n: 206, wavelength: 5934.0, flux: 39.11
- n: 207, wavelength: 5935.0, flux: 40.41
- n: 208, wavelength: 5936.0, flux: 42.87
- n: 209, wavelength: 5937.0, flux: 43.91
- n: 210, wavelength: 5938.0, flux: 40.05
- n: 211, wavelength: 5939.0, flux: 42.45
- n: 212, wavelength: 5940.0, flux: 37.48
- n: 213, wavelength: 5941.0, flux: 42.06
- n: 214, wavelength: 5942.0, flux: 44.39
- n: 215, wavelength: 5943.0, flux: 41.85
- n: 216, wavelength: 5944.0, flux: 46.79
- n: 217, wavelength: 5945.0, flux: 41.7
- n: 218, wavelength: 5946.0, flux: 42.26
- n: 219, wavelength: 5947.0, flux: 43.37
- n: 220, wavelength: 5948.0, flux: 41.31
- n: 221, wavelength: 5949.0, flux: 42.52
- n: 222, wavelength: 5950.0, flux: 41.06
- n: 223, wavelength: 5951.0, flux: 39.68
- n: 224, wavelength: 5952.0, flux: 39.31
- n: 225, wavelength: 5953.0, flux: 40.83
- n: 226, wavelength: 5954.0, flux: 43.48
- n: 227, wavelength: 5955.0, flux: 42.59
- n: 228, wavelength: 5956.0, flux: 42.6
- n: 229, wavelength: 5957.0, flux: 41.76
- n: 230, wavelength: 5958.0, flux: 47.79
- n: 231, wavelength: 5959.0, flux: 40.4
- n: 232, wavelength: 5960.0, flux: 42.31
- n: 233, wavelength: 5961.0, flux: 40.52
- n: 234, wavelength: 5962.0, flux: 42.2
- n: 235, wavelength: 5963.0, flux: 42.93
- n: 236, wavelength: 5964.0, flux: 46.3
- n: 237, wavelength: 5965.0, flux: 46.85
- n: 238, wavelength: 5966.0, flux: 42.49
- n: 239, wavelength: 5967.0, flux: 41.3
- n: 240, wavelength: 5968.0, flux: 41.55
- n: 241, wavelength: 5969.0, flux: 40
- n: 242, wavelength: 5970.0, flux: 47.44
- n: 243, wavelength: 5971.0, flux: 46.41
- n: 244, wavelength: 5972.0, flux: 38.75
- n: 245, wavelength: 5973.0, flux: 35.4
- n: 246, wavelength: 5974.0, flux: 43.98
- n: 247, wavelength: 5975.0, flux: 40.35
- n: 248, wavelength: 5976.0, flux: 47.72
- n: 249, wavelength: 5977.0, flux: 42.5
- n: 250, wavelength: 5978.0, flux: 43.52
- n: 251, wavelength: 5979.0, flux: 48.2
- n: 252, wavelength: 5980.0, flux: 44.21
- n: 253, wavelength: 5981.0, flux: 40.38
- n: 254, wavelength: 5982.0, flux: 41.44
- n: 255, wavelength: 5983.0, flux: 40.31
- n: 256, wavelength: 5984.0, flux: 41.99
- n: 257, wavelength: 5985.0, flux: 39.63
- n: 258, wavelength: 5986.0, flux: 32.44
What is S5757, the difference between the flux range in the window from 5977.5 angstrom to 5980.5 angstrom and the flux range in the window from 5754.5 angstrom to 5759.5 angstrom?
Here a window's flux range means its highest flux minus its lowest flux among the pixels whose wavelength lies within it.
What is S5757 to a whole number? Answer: -2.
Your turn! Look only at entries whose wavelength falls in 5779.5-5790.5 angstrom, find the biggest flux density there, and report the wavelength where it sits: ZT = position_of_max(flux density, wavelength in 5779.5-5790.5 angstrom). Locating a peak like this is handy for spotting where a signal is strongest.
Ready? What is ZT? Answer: 5780.0 angstrom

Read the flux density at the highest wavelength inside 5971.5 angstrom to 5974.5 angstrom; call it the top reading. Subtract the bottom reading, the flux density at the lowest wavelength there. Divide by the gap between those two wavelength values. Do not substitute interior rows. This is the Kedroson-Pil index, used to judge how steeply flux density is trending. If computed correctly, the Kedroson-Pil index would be 2.6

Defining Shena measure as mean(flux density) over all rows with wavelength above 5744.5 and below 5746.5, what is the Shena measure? 40.5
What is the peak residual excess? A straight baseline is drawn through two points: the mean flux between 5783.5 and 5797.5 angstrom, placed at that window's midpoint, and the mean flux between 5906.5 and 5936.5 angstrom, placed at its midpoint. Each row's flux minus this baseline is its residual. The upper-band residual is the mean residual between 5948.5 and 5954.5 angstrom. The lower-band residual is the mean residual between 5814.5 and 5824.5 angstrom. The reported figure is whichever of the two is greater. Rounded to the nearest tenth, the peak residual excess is 3.2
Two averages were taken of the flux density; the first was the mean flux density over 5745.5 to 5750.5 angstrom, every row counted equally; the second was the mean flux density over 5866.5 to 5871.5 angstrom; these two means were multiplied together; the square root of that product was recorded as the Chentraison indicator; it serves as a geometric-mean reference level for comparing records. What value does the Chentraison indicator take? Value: 43.7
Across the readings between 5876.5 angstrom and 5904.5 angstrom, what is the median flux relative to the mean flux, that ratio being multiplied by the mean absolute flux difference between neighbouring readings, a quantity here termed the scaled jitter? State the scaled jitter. 4.2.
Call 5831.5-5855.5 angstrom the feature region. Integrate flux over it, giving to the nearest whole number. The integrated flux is 1041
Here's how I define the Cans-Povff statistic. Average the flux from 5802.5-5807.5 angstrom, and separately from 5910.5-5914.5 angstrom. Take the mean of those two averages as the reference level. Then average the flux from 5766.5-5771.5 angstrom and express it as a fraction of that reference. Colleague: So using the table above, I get 1.08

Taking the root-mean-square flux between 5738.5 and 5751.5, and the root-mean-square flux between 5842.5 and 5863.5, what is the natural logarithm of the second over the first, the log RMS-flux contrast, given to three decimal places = -0.026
